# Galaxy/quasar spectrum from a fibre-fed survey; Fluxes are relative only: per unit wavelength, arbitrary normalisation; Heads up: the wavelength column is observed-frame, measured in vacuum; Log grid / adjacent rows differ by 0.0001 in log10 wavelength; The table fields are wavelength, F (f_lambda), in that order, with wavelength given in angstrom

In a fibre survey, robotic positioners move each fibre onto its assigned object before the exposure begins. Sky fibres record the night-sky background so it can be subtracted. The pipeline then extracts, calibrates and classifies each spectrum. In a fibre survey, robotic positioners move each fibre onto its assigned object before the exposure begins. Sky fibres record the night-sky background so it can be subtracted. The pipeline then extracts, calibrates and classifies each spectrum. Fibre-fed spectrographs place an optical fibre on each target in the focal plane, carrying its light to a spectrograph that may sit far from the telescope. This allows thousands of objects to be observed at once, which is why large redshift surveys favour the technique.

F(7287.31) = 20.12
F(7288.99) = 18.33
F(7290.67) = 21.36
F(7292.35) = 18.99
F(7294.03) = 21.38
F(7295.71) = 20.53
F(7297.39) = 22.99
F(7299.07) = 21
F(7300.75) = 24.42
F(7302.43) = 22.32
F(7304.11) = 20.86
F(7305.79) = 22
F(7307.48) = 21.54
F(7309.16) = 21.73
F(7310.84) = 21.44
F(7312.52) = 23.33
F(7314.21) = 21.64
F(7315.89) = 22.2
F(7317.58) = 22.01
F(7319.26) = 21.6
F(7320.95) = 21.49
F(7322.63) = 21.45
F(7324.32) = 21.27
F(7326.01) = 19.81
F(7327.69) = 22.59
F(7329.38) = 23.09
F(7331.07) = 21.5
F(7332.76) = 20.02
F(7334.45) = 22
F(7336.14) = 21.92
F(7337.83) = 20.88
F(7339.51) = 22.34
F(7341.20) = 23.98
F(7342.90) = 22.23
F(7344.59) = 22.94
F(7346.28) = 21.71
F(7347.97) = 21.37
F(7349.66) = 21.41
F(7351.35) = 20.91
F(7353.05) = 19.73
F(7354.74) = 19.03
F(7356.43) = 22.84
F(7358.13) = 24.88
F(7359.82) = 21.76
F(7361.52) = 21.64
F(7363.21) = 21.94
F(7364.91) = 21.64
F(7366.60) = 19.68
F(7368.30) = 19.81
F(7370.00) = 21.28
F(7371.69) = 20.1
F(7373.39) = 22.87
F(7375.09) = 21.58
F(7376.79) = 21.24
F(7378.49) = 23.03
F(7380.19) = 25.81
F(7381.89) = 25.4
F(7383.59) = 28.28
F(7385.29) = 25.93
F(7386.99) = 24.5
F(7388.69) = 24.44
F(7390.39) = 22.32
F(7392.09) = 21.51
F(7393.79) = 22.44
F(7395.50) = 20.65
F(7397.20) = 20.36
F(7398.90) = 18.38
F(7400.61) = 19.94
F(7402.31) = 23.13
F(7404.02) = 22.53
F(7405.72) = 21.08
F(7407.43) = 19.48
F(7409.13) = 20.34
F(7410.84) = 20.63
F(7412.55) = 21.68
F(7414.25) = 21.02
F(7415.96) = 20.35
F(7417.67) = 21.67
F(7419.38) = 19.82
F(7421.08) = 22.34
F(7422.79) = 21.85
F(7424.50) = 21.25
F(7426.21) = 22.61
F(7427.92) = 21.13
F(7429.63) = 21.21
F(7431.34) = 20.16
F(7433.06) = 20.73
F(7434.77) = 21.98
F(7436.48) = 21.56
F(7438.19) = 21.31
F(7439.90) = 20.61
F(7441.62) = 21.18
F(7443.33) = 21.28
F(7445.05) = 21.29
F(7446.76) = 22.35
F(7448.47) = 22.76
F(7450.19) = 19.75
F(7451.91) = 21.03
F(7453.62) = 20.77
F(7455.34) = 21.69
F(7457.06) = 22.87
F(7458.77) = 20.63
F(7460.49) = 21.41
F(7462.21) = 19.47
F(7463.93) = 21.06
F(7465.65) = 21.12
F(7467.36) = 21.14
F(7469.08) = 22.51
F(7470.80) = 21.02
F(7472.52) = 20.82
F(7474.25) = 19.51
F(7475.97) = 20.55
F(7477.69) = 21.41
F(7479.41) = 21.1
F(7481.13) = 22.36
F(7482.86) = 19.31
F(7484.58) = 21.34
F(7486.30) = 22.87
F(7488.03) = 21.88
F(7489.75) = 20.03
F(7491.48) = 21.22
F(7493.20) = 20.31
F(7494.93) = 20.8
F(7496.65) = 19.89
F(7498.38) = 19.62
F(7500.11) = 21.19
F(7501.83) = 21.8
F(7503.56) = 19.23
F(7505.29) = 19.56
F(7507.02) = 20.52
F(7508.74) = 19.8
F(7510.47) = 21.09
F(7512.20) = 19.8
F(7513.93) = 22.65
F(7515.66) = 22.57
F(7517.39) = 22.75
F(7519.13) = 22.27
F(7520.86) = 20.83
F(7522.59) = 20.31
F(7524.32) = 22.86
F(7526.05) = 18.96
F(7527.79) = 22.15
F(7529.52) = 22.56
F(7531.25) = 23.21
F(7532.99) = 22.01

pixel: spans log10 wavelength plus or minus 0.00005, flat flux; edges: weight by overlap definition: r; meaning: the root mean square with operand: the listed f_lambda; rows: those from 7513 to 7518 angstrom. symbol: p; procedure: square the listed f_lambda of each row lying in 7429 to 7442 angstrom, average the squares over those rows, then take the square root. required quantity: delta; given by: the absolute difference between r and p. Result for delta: 1.56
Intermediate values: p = 21.1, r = 22.7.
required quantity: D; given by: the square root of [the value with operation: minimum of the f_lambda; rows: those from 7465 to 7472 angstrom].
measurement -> 4.58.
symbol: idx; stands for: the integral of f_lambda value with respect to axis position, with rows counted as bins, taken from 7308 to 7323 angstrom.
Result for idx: 328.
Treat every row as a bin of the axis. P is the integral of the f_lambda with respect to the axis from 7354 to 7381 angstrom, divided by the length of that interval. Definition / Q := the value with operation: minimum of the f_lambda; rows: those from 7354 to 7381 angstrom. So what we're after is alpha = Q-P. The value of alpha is -2.8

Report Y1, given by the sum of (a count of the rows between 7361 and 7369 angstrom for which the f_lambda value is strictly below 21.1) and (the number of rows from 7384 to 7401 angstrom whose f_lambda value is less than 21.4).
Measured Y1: 6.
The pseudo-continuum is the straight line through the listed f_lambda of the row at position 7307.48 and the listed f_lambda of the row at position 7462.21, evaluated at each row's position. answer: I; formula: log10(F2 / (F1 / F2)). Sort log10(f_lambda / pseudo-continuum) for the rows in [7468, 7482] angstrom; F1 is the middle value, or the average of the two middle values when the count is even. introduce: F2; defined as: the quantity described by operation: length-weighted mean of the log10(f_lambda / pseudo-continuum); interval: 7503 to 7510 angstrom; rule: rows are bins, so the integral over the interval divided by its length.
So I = -1.9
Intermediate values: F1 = 0.038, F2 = 0.022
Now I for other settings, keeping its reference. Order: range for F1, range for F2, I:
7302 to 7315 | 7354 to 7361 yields -0.8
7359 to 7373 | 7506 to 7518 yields -0.7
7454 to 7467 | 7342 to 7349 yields -1.9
